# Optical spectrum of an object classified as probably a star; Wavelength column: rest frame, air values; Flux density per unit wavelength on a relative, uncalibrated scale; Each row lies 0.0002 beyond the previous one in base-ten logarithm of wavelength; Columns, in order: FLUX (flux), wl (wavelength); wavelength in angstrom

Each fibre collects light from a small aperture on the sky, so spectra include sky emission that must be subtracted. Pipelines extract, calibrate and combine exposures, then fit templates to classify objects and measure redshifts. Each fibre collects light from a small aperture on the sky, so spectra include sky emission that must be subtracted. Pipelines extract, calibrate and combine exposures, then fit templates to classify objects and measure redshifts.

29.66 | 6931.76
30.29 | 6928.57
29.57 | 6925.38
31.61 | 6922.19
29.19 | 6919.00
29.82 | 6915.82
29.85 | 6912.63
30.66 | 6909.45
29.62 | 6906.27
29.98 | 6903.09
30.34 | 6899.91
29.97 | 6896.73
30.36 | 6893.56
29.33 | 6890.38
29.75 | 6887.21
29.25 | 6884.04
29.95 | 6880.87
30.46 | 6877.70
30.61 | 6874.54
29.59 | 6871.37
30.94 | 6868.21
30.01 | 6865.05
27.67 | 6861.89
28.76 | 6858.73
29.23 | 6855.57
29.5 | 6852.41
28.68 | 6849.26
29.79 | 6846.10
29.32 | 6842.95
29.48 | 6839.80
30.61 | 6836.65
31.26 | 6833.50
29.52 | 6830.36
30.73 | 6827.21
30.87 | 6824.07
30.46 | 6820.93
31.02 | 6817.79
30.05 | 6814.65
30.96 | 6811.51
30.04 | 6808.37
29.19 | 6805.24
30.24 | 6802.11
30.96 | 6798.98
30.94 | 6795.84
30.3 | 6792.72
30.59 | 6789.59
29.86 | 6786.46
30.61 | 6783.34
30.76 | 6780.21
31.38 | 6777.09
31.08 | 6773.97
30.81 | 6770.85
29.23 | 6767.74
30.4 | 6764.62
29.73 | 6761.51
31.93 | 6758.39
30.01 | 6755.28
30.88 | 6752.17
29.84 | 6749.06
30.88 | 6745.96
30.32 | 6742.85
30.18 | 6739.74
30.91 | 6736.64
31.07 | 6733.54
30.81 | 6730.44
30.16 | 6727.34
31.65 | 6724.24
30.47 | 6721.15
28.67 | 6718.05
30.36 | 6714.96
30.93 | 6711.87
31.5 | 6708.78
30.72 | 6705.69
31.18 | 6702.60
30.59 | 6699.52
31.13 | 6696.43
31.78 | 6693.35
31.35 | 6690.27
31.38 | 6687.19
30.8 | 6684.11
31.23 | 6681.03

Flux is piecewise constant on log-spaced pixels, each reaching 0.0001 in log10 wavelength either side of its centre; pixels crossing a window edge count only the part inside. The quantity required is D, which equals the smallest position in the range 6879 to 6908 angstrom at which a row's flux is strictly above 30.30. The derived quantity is 6893.56 angstrom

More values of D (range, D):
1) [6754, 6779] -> 6758.39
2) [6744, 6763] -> 6745.96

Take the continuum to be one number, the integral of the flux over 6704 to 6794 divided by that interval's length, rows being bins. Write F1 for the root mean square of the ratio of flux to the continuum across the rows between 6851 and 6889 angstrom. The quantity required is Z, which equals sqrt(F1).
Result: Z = 0.99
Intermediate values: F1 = 0.97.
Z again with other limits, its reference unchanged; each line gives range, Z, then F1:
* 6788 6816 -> 1.00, 0.99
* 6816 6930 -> 0.99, 0.98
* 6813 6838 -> 1.00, 1.00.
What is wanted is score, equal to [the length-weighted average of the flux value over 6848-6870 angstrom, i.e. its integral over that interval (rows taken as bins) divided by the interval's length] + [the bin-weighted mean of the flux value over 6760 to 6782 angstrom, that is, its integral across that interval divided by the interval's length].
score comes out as 59.8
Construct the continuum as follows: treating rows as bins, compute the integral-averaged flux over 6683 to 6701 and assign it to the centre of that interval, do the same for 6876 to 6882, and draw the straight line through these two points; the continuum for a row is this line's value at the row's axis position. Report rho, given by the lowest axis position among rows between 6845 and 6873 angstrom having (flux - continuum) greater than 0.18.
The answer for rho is 6868.21 angstrom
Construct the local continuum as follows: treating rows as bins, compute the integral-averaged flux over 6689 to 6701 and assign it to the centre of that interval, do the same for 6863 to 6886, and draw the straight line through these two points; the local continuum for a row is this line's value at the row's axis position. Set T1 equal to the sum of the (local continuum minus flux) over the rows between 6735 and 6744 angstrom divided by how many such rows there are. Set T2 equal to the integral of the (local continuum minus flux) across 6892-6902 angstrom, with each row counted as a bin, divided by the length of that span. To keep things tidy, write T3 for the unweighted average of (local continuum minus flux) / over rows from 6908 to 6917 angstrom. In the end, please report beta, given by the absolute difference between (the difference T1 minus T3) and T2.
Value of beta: 1.03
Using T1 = 0.5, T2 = -0.3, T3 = -0.3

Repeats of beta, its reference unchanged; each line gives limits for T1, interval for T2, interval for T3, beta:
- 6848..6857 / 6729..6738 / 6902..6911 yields 1.26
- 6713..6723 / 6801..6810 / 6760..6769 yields 0.45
